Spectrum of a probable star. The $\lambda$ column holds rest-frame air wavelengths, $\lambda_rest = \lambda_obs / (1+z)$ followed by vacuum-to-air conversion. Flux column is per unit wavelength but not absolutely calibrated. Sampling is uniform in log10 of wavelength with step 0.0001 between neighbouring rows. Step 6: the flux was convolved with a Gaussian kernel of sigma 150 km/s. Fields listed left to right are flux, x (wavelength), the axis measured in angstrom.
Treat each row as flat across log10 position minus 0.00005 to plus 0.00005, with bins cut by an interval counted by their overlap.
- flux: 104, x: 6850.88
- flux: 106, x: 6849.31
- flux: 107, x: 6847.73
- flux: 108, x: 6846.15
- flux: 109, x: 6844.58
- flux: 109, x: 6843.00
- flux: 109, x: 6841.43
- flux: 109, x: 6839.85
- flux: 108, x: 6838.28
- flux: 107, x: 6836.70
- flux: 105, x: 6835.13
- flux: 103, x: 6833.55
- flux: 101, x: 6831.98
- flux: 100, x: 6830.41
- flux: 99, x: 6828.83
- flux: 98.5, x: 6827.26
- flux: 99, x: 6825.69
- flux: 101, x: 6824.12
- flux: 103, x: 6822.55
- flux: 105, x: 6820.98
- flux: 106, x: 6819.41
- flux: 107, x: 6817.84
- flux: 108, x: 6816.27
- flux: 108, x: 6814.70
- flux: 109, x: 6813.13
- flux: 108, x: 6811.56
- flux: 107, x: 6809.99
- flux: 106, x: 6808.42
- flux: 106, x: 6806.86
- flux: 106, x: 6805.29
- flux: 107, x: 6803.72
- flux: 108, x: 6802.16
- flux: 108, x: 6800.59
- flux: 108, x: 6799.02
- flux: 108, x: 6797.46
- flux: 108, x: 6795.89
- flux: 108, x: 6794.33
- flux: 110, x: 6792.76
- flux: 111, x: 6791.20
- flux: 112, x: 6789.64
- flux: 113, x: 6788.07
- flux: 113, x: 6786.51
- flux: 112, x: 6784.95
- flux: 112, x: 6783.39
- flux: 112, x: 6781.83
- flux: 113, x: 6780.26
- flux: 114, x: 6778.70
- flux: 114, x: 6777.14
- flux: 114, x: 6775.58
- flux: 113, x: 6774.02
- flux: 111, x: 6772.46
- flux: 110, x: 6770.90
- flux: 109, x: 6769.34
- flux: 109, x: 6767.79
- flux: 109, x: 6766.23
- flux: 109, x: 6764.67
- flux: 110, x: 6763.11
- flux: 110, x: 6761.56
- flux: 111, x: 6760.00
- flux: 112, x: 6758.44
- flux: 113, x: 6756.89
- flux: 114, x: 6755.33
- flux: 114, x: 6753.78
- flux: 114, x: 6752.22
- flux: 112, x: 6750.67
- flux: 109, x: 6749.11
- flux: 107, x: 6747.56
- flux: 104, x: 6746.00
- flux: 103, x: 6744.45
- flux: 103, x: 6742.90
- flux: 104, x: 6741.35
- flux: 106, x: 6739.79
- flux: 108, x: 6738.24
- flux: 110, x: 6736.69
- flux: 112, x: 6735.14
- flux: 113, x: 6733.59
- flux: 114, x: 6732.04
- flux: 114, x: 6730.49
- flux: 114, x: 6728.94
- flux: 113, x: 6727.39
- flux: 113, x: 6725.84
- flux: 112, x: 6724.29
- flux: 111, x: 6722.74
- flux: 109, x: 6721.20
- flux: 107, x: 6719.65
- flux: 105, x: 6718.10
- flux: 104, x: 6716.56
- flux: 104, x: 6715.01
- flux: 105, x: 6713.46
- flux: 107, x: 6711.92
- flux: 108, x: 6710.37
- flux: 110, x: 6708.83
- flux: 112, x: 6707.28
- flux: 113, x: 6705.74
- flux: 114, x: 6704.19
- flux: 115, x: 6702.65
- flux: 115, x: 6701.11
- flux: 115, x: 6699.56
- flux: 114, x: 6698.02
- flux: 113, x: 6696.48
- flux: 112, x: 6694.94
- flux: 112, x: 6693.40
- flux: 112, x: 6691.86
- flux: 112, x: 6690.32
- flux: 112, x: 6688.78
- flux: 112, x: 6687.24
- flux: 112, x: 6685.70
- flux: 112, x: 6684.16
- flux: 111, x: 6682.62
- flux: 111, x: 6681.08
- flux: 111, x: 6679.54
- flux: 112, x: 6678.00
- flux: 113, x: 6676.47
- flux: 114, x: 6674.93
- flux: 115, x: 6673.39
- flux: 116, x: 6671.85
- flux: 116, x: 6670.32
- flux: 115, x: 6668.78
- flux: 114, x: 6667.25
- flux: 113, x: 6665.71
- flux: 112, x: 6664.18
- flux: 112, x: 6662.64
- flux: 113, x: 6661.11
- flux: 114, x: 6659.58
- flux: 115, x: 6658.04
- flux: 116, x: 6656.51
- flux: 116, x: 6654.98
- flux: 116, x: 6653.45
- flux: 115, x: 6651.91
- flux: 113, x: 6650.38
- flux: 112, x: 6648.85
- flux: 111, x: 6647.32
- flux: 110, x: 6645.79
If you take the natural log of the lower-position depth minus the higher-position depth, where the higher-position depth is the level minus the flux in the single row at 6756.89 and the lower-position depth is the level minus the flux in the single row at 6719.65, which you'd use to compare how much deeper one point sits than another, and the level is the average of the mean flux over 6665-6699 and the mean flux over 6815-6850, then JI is 1.79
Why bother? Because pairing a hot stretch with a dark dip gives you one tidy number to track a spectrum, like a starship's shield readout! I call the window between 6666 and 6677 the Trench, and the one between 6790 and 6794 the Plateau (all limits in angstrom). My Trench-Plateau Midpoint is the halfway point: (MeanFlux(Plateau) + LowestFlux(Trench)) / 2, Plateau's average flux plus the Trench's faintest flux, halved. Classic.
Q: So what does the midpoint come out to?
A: 112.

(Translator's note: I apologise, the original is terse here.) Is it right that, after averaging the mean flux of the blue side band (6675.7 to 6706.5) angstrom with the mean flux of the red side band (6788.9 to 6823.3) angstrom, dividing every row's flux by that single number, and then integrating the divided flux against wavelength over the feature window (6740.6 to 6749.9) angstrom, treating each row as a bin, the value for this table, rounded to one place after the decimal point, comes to 8.9 angstrom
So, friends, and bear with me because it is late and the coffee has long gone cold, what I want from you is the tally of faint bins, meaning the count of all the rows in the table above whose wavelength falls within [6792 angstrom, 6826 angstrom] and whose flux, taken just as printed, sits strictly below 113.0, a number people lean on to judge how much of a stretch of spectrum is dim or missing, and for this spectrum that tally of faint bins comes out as 22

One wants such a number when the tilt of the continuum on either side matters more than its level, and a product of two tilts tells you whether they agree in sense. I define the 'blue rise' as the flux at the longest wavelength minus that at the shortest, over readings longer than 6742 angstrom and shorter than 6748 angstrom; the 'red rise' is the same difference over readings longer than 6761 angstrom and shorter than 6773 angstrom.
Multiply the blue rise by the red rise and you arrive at 4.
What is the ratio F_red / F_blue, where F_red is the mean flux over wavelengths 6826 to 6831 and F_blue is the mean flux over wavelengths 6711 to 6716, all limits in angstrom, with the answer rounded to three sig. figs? 0.941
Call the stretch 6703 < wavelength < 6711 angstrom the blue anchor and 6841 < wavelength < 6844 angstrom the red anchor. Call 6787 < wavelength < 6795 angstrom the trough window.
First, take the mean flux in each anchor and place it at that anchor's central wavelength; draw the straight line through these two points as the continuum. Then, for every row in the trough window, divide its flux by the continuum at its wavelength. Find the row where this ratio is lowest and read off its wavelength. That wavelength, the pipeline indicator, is 6794.33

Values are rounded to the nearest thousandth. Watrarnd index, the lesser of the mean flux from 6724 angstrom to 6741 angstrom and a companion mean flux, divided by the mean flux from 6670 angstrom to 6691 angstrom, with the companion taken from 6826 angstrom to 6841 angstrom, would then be 0.917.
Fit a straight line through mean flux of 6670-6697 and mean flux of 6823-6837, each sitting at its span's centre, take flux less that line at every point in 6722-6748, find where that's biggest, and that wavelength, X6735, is 6732.04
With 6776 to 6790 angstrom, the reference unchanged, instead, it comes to 6778.70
